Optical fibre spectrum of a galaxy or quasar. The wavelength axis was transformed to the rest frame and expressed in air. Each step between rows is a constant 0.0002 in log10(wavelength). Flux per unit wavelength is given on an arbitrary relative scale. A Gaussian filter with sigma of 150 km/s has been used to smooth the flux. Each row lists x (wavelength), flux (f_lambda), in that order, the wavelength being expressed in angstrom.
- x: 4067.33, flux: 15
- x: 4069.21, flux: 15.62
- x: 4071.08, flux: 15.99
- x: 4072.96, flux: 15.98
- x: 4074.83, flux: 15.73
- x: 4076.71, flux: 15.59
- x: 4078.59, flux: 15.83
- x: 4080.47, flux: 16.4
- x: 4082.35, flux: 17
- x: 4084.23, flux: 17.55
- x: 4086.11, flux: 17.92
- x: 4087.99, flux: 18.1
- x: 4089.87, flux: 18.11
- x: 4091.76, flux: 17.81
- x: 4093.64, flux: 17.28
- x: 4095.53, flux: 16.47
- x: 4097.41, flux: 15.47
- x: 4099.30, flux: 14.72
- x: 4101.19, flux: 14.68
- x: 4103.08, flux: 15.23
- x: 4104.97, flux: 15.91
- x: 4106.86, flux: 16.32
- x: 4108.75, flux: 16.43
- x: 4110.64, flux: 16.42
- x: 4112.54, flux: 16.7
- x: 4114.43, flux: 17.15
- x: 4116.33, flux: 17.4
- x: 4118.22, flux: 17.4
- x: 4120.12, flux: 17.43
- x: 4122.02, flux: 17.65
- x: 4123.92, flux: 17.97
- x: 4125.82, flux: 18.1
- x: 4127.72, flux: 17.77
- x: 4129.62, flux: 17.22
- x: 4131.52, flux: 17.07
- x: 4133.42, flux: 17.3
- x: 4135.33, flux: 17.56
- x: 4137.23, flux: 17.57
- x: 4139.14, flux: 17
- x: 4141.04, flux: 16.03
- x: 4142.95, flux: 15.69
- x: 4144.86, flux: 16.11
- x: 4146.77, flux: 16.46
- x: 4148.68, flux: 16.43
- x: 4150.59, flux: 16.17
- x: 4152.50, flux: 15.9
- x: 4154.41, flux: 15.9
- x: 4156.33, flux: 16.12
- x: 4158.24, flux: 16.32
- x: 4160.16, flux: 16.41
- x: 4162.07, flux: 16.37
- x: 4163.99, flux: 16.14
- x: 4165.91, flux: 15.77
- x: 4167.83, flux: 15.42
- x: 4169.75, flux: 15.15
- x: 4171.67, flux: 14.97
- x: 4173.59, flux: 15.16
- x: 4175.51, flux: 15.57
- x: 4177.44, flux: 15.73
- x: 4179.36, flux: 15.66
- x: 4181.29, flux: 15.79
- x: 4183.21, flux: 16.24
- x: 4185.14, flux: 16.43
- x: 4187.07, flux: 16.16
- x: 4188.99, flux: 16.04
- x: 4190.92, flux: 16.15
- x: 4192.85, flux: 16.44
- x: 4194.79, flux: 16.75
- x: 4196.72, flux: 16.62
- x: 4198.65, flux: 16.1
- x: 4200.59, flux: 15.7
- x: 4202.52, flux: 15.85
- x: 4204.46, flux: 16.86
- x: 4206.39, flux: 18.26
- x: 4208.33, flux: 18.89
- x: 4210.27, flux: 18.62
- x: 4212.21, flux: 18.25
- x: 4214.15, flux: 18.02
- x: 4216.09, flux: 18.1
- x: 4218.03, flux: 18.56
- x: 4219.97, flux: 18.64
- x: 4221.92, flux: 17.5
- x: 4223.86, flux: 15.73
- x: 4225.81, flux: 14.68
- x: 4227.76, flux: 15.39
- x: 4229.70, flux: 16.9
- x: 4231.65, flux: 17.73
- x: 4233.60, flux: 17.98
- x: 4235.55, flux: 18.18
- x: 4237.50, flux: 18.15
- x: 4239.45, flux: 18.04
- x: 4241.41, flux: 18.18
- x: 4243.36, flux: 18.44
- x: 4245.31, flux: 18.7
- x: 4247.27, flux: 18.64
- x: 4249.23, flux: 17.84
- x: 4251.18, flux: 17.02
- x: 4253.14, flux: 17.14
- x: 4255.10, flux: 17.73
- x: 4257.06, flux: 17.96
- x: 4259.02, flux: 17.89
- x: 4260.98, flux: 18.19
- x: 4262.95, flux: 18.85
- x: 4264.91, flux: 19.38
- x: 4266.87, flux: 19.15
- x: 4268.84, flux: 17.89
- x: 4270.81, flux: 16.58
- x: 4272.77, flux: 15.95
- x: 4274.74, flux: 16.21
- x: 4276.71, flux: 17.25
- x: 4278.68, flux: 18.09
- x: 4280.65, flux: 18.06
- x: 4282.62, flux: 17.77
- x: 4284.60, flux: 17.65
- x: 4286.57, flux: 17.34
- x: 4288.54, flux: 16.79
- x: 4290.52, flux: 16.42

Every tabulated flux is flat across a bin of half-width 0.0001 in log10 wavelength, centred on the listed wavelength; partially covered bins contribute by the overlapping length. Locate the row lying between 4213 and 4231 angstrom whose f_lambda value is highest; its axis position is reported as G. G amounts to 4219.97 angstrom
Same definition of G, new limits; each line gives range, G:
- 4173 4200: 4194.79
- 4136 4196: 4137.23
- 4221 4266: 4264.91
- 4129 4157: 4137.23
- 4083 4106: 4089.87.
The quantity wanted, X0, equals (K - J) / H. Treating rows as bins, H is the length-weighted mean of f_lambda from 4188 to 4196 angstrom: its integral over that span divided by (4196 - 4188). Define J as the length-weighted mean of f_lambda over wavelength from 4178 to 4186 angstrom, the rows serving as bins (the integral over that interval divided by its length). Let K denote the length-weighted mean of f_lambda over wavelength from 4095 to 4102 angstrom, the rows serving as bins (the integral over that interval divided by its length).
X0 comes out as -0.04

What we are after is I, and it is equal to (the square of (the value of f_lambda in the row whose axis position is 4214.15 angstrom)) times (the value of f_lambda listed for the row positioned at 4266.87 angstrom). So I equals 6218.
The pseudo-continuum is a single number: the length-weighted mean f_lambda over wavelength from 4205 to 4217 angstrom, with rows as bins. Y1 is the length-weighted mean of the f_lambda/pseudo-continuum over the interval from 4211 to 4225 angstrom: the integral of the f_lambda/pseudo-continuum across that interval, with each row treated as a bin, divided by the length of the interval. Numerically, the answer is 0.97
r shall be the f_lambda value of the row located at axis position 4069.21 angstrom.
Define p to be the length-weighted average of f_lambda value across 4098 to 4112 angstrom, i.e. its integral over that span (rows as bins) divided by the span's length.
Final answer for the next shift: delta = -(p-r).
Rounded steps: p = 15.7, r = 15.62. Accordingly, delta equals -0.1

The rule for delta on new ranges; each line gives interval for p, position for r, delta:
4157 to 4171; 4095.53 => 0.5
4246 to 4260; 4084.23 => -0.2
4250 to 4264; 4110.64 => -1.4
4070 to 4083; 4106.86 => 0.3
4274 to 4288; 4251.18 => -0.5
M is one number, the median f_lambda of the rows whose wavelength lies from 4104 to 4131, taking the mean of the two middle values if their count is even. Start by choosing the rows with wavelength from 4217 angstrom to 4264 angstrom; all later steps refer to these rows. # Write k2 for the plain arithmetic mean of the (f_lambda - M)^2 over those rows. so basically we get 1.23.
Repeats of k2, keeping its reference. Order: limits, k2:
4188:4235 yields 1.47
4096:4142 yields 1.23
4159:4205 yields 2.02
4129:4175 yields 1.62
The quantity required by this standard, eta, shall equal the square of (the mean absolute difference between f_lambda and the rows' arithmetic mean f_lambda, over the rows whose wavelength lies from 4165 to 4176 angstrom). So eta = 0.1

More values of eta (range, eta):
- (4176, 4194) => 0.1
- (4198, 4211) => 1.5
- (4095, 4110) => 0.4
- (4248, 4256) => 0.1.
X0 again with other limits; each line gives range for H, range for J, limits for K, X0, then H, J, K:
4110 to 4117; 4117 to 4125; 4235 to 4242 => 0.03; 16.9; 17.6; 18.1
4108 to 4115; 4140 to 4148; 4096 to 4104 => -0.06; 16.7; 16.1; 15.1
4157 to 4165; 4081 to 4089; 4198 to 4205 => -0.09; 16.3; 17.6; 16.1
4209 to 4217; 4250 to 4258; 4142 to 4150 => -0.07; 18.3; 17.5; 16.2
